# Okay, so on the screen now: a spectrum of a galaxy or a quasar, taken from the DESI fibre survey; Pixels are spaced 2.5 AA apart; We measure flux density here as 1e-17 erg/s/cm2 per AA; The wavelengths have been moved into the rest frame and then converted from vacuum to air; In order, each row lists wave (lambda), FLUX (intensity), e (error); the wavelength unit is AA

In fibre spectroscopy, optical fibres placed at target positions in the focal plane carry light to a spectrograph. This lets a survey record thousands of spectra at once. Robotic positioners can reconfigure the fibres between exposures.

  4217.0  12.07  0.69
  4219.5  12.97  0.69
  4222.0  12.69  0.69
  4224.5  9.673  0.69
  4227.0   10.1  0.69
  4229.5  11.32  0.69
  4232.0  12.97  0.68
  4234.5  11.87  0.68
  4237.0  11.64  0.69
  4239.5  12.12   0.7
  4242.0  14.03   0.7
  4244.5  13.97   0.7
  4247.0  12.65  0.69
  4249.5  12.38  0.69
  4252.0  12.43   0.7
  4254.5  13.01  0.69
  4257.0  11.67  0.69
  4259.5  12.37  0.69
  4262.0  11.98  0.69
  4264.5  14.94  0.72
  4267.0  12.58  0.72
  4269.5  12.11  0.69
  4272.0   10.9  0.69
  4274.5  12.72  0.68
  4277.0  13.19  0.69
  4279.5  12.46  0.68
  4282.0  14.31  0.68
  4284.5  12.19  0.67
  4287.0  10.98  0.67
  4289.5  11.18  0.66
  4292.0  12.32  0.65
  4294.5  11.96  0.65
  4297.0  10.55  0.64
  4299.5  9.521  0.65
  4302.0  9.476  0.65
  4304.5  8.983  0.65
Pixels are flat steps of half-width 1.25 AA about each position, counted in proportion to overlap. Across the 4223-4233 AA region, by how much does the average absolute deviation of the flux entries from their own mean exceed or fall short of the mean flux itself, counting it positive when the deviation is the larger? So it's -9.9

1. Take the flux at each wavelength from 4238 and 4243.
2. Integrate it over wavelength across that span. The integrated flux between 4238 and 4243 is 65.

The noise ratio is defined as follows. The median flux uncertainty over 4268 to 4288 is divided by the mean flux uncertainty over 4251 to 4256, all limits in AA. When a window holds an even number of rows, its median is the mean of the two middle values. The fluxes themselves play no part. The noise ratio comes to 0.98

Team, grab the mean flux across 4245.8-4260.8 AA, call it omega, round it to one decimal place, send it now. 12.4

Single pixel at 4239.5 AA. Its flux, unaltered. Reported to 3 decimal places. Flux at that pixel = 12.120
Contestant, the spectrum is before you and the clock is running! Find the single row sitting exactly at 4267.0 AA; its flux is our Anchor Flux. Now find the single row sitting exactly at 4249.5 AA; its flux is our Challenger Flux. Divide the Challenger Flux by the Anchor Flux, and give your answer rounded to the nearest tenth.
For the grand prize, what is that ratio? 1.0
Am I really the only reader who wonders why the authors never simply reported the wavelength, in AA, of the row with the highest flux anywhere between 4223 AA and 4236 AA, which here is 4232.0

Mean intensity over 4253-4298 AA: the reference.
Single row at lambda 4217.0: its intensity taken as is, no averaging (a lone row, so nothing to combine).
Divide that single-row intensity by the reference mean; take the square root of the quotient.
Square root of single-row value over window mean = 0.99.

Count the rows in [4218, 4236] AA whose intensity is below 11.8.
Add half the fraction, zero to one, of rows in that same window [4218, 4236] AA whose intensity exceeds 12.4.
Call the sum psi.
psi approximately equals 3.2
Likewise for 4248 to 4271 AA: 1.2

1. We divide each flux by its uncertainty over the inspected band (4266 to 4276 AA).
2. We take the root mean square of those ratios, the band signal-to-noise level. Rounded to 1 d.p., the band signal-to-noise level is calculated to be 17.4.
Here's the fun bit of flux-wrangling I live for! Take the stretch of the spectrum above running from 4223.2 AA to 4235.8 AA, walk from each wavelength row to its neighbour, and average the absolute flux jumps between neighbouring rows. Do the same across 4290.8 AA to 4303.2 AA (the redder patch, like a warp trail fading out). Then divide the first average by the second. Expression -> 1.5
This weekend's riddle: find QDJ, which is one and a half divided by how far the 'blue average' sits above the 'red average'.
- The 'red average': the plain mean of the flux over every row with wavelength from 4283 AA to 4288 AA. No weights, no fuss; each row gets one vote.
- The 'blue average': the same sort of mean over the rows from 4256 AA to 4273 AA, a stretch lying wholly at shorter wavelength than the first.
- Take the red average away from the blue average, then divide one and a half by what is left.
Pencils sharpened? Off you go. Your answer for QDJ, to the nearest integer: 2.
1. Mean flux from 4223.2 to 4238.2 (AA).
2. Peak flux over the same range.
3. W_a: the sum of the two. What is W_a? 24.2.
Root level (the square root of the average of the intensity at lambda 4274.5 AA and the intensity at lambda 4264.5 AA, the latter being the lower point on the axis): 3.72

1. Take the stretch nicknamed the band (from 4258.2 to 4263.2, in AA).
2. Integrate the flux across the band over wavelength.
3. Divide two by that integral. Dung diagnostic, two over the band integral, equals 0.033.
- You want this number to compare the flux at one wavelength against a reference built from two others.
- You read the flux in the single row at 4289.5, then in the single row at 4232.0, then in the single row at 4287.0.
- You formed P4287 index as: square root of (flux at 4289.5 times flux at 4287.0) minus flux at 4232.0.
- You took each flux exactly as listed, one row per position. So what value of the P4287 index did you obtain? -1.9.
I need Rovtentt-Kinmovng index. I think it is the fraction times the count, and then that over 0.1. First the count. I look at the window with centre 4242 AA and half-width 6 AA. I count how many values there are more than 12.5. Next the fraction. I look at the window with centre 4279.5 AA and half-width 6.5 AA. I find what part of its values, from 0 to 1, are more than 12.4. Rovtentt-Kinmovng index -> 24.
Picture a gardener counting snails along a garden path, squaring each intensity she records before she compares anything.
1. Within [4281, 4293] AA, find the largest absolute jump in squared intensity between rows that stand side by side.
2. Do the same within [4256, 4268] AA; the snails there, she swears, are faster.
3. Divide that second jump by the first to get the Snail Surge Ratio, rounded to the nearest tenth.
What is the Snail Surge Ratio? 1.4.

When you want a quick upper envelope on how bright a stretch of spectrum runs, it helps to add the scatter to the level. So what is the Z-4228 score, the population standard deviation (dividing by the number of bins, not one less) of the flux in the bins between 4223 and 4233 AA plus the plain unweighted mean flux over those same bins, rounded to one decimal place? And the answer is 12.3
